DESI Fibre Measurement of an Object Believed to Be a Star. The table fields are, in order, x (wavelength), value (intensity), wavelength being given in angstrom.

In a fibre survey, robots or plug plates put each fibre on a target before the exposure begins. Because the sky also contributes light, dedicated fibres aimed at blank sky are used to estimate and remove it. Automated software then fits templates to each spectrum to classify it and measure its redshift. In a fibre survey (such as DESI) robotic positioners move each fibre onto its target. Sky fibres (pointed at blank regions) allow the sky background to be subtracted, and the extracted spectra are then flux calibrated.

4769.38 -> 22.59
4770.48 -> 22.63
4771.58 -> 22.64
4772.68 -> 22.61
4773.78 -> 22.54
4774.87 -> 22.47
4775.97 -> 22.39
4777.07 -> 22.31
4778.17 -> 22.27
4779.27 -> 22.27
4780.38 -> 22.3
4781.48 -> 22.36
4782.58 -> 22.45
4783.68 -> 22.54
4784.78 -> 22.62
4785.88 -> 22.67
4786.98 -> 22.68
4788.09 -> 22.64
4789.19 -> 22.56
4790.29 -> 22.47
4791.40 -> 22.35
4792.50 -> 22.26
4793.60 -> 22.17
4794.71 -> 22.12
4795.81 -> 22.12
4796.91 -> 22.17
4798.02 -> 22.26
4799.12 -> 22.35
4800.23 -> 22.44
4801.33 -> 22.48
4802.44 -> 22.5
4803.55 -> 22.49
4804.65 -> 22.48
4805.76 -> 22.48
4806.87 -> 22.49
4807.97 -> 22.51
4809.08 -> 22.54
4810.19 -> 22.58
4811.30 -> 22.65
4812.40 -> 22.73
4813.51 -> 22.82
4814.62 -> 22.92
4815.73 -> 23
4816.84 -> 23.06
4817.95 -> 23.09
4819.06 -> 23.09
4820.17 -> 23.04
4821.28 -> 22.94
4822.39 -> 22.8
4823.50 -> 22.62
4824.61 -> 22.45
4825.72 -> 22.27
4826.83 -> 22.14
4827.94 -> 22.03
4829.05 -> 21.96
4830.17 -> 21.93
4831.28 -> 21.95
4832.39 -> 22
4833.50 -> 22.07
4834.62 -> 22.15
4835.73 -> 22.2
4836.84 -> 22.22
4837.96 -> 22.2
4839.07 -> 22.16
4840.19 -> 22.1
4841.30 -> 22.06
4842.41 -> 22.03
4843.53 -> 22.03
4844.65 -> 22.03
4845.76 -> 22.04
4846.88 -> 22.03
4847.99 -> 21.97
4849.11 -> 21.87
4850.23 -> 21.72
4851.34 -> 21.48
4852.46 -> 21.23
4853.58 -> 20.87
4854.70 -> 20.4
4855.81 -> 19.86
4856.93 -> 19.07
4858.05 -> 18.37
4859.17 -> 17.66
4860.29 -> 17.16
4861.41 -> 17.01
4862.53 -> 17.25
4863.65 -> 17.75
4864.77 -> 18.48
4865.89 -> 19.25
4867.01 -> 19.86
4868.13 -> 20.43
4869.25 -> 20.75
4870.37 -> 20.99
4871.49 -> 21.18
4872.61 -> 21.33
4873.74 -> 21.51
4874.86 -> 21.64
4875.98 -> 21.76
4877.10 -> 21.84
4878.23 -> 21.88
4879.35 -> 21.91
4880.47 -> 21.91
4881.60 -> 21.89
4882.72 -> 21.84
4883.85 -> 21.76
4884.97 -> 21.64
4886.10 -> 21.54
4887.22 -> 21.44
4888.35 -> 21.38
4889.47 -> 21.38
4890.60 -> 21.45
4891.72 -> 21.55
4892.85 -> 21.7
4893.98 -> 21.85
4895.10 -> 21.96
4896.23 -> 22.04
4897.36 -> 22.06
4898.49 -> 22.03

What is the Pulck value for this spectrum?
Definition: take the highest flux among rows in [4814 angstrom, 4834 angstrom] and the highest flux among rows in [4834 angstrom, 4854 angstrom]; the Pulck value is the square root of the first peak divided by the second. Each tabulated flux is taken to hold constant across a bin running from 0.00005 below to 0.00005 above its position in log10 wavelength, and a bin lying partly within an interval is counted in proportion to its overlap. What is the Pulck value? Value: 1.02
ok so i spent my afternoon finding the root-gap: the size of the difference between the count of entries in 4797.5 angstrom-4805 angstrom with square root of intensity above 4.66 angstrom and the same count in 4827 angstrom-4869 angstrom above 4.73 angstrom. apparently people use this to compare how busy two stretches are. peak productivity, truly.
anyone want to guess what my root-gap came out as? 7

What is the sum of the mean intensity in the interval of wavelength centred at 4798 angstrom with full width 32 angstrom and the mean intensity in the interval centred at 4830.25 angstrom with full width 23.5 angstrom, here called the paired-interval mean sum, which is 44.8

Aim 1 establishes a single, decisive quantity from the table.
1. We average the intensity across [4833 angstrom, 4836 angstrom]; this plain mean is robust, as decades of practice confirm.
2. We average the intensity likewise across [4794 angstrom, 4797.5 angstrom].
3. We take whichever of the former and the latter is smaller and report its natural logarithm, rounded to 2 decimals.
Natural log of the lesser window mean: 3.10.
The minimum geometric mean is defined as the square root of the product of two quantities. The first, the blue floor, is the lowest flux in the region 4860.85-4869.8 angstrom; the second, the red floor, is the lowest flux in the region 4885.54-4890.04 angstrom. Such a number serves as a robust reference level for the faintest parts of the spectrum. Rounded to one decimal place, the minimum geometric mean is 19.1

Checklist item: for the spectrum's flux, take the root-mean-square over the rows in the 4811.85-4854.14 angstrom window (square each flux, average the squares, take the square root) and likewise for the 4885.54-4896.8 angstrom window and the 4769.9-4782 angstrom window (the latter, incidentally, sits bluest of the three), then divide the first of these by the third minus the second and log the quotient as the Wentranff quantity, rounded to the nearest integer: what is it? 28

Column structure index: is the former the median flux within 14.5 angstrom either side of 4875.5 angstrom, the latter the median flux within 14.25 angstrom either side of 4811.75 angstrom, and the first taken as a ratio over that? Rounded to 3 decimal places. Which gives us 0.949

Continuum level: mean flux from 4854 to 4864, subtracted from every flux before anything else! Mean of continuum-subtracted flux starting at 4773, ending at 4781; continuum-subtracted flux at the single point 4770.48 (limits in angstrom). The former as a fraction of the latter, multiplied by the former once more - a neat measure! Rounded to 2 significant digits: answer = 3.8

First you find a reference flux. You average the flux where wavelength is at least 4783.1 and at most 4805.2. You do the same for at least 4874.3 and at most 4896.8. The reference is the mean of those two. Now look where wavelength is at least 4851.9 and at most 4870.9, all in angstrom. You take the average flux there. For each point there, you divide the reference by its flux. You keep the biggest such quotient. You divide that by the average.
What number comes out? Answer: 0.068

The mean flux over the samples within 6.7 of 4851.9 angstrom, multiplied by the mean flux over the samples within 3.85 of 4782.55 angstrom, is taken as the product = 470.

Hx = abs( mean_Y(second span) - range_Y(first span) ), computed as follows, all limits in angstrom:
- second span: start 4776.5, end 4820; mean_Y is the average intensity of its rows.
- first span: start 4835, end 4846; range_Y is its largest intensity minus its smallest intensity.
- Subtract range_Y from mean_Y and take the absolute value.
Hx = 22.3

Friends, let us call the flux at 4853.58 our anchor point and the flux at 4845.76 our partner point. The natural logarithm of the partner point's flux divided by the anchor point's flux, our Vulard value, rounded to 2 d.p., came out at 0.05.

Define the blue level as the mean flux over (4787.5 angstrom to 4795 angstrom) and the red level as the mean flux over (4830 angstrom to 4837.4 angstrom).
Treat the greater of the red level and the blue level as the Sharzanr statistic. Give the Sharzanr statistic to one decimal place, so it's 22.4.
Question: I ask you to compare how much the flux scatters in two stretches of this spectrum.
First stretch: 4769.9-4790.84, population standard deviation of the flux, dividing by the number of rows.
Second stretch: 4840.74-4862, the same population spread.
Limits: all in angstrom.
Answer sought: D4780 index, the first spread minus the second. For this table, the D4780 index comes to -1.6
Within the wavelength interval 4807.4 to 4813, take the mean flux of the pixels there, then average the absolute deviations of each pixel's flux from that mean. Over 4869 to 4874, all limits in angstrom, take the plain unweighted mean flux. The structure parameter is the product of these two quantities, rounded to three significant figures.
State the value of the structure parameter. 1.49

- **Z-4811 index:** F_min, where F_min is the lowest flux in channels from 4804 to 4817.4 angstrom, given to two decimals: 22.48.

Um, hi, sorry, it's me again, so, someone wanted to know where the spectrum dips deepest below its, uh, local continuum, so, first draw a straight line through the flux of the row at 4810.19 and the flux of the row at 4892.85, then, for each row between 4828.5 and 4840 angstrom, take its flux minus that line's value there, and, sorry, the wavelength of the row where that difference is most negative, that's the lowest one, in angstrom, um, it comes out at 4830.17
